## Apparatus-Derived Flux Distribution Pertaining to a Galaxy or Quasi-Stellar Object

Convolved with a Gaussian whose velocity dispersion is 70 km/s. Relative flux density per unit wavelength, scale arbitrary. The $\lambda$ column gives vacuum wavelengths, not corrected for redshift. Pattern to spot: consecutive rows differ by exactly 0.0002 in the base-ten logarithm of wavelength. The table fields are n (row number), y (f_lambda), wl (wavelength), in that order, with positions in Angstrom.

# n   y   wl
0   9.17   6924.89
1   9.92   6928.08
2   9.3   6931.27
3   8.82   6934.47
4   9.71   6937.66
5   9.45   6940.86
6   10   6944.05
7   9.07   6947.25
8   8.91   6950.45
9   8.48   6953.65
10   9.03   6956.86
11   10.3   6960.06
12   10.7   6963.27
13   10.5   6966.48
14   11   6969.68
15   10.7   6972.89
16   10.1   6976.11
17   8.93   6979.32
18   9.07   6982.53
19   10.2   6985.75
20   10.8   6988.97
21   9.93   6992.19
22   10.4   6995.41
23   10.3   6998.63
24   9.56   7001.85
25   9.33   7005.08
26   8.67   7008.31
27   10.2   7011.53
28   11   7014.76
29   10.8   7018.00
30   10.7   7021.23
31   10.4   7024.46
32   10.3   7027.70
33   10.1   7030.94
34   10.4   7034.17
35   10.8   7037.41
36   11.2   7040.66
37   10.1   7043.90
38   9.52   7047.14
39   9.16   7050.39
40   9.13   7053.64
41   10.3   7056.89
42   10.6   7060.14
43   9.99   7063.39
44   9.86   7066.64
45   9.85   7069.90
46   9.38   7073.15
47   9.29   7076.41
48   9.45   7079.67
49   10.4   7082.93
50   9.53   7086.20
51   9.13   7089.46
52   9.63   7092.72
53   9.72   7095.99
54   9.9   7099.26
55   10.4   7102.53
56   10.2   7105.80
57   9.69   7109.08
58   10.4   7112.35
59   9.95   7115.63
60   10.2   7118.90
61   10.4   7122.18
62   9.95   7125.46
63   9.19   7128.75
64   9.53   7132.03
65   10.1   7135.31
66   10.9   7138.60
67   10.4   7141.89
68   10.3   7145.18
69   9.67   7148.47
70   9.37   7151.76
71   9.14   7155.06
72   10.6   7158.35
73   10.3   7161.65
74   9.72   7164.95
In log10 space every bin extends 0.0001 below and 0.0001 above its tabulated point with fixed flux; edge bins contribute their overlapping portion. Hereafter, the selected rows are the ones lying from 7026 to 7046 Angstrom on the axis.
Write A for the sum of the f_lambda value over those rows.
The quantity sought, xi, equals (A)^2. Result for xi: 3956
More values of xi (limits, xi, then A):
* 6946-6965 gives 3191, 56.5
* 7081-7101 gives 3400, 58.3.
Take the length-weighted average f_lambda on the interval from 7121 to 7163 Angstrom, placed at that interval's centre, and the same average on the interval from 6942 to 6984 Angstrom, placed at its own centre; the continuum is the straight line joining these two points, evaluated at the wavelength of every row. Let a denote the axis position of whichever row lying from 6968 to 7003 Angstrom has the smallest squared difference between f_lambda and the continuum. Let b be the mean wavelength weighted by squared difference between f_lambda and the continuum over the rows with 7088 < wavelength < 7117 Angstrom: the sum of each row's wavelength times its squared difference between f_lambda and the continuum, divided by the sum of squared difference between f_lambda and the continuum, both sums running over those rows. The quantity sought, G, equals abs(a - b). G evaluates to 105.4 Angstrom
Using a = 6992.19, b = 7097.6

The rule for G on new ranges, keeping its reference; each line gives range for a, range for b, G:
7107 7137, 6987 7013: 115.5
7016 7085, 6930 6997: 101.8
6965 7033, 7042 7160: 113.0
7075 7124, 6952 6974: 152.3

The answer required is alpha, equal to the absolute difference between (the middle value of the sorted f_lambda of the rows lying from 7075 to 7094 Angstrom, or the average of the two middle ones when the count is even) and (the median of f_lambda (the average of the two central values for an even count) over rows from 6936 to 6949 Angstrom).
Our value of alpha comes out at 0.09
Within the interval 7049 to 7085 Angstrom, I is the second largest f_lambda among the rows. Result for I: 10.4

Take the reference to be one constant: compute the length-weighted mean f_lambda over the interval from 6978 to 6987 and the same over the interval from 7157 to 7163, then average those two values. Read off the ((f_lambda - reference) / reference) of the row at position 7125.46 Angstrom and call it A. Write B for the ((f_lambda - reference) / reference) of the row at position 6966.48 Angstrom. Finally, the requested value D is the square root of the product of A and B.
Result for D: 0.014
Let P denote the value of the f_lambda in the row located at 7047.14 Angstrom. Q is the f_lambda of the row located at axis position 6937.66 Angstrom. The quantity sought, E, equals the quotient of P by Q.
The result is 0.98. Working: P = 9.52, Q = 9.71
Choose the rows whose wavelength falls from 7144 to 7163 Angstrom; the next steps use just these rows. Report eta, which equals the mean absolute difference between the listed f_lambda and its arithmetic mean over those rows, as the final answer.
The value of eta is 0.50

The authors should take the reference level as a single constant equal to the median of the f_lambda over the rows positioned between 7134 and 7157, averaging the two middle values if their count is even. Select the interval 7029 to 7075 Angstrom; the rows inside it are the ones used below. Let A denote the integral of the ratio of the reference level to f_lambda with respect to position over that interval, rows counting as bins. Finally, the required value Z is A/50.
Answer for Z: 0.930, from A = 46.5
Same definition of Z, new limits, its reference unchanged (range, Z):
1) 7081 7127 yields 0.934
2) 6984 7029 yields 0.896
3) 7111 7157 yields 0.935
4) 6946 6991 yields 0.930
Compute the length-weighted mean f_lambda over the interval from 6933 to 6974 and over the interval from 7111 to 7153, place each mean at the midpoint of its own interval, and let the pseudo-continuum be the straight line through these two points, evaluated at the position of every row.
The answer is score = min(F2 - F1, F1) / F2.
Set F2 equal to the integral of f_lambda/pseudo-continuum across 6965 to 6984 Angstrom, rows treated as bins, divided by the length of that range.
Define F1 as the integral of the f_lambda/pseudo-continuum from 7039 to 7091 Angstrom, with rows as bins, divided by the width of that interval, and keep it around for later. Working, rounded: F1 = 0.99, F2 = 1.03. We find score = 0.04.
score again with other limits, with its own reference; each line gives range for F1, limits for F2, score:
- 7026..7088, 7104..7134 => -0.01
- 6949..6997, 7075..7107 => -0.04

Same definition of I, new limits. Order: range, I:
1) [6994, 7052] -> 11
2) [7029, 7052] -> 10.8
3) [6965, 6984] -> 10.7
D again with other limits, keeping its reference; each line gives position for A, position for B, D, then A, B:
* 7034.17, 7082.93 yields 0.049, 0.05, 0.05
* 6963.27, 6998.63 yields 0.055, 0.08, 0.04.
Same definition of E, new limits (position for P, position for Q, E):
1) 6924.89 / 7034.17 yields 0.88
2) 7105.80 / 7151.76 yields 1.09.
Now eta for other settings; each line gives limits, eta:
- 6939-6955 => 0.43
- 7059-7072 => 0.26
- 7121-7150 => 0.41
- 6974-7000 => 0.49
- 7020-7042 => 0.29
